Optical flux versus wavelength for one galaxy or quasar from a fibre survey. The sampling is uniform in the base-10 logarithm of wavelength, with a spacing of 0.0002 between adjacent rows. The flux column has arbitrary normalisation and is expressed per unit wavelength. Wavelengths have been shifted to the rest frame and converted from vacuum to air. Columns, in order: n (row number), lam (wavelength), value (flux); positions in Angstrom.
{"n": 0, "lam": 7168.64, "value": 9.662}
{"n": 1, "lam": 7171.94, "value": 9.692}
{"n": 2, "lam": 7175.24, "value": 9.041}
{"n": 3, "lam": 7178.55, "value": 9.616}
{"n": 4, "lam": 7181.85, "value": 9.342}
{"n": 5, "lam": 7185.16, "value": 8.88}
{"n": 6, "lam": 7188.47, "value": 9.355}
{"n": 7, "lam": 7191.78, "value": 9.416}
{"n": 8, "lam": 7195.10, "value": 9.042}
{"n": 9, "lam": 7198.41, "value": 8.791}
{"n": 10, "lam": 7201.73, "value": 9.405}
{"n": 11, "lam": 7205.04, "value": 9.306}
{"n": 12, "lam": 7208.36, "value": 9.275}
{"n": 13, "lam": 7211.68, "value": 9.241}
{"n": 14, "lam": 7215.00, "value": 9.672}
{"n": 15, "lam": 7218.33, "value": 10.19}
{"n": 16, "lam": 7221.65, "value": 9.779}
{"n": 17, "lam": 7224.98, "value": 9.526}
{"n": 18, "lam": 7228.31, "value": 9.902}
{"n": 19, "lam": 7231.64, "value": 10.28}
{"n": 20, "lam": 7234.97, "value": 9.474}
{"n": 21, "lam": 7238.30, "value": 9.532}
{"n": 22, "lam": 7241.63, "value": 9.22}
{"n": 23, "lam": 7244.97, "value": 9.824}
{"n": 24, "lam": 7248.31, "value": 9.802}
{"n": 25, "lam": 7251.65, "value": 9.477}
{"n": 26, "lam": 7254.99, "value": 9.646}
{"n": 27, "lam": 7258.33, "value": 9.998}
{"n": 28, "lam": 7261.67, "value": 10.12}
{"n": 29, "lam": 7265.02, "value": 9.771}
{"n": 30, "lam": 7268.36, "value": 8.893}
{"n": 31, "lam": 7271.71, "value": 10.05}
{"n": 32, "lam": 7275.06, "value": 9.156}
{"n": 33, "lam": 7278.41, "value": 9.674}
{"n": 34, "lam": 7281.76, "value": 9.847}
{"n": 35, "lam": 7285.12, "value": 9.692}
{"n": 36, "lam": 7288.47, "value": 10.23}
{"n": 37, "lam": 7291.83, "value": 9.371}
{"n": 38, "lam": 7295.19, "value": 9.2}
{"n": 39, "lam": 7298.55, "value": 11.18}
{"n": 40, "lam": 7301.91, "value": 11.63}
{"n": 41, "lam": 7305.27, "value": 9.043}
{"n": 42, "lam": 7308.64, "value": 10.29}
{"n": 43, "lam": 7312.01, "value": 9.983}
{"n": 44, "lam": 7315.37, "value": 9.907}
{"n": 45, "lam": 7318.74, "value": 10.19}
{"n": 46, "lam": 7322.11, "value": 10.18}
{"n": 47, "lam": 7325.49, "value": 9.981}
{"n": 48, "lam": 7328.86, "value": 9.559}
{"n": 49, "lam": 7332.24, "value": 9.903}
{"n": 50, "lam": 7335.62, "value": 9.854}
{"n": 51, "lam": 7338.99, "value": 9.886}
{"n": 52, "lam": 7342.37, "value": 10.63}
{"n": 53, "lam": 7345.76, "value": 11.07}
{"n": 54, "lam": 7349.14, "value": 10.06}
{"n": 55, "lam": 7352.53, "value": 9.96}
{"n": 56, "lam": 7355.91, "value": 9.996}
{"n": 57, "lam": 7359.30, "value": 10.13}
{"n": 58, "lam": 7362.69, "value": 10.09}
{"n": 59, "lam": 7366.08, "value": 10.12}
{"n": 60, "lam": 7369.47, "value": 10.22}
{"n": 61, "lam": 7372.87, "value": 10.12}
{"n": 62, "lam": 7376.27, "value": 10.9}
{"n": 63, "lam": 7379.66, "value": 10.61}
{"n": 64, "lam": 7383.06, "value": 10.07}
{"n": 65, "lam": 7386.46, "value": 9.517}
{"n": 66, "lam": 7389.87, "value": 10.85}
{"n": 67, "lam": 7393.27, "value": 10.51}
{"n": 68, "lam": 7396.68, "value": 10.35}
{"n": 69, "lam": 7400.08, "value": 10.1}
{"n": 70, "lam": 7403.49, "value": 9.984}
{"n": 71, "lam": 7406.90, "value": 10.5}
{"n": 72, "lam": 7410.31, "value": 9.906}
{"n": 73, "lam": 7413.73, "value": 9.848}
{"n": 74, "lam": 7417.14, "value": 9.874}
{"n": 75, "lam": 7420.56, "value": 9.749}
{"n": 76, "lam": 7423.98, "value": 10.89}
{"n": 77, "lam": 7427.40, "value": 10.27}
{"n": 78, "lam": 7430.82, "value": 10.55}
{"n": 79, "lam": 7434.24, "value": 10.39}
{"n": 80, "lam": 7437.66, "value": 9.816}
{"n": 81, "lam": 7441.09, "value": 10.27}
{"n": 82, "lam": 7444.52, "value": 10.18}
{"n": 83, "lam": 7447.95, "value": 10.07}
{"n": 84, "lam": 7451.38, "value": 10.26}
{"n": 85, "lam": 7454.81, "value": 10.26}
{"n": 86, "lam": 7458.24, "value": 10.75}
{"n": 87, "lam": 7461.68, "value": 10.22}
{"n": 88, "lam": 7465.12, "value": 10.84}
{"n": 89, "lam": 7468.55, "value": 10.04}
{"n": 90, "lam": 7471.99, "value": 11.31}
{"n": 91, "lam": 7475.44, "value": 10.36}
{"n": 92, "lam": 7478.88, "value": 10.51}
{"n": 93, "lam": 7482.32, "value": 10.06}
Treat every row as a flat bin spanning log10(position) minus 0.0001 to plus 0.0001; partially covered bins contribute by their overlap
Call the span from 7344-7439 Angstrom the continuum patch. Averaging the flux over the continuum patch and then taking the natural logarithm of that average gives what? 2.33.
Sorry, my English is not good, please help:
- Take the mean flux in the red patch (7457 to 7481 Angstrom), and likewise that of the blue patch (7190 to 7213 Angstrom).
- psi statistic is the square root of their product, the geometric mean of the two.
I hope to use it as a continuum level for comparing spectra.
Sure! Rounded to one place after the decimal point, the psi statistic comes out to 9.9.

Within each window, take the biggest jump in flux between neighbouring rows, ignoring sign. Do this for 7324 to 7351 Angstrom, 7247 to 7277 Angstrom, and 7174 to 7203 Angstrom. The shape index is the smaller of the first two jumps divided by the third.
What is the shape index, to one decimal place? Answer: 1.6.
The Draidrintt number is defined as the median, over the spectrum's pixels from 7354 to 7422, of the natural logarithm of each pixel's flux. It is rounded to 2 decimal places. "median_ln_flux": 2.31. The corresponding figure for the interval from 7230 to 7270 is 2.27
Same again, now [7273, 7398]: 2.31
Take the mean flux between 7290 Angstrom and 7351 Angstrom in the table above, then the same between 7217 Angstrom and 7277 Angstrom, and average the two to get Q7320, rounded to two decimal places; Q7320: 9.90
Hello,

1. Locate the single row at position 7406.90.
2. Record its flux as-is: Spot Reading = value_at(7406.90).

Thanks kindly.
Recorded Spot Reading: 10.5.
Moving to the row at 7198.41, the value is 8.791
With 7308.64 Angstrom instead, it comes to 10.29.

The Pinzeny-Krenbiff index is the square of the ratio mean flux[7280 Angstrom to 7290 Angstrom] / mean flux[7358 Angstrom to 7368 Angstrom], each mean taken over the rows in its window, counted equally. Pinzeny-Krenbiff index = 0.96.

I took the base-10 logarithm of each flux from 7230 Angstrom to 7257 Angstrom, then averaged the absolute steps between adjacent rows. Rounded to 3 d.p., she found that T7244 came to 0.015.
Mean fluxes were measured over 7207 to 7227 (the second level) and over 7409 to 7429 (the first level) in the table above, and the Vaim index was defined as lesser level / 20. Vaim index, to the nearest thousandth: 0.481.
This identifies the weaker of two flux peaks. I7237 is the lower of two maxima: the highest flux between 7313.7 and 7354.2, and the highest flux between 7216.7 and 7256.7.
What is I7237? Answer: 10.3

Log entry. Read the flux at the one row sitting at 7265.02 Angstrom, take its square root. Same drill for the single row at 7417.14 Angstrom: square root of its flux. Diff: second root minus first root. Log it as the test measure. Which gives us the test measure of 0.02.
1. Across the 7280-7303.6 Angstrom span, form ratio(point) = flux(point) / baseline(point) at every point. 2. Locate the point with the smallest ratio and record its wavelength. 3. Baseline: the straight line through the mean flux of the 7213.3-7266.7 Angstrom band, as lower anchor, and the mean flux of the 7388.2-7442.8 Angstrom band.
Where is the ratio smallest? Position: 7295.19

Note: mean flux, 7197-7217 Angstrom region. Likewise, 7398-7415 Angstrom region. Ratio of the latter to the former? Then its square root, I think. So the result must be 1.04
